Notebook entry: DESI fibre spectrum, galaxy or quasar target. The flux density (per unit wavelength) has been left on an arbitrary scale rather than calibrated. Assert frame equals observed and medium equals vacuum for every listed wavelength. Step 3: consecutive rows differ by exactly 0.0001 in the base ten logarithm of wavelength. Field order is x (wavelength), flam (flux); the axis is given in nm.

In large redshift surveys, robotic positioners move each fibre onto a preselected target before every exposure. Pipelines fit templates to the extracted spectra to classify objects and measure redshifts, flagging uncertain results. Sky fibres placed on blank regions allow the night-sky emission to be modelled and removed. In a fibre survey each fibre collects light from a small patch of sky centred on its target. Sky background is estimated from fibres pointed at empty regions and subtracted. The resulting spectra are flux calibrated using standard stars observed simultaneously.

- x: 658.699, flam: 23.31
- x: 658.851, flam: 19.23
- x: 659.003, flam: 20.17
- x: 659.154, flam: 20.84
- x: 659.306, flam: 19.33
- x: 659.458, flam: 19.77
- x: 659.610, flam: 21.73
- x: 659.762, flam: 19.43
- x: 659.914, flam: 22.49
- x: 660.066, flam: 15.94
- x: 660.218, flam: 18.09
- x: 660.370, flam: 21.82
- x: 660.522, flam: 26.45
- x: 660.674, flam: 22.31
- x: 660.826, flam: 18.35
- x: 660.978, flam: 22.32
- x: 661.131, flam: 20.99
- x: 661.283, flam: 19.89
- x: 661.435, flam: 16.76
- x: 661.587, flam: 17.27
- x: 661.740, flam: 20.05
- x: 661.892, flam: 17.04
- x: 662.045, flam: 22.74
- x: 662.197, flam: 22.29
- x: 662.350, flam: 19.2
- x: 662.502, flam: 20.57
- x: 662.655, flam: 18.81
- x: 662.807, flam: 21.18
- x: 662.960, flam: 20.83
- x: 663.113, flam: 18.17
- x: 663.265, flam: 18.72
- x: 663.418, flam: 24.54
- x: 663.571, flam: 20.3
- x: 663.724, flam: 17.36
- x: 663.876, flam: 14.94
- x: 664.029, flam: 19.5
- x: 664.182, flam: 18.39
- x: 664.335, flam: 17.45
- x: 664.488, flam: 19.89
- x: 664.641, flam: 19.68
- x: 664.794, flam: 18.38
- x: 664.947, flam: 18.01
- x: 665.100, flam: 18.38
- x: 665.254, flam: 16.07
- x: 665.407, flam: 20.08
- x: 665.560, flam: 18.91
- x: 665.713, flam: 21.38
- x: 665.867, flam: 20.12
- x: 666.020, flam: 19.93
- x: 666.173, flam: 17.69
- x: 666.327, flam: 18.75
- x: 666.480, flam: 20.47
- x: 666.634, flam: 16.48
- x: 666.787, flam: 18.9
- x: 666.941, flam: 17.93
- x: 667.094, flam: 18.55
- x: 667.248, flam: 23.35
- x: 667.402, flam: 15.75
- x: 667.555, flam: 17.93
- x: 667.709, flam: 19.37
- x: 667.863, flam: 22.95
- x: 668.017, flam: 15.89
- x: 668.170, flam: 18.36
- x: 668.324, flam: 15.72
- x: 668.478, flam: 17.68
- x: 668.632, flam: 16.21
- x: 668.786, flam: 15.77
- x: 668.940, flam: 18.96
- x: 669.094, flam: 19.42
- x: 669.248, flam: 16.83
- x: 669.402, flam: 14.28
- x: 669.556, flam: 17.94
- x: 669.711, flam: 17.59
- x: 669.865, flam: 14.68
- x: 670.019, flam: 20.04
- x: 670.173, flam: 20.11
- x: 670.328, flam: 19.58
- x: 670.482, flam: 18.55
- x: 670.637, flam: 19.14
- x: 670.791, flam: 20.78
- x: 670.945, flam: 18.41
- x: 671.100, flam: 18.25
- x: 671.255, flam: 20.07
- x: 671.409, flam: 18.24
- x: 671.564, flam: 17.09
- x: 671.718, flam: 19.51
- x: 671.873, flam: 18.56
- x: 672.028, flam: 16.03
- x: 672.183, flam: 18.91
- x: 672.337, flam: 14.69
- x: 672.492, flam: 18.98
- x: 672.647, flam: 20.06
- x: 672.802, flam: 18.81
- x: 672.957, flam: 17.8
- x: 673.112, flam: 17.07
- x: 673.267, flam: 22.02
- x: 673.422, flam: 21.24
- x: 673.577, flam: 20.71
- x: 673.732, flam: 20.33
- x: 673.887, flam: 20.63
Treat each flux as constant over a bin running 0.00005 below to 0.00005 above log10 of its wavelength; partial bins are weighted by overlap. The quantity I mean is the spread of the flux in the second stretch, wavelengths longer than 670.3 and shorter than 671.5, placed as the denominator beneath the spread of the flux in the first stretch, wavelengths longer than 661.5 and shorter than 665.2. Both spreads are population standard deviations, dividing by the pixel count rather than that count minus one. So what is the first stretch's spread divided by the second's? 2.3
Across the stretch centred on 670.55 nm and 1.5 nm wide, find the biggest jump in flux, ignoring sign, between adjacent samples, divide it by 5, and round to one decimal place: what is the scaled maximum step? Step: 1.1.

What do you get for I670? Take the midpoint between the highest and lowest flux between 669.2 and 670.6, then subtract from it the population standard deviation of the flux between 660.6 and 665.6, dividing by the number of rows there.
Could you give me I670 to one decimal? 15.1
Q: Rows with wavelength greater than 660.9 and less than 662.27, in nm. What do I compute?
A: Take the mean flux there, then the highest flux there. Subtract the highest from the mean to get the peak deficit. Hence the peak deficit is -2.8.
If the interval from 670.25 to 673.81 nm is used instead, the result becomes -3.1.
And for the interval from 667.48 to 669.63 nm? -5.3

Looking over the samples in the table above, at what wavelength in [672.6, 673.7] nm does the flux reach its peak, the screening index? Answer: 673.267 nm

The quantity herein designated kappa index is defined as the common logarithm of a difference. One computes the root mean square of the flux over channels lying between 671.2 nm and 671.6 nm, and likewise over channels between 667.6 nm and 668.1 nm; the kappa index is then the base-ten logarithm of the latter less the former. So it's 0.0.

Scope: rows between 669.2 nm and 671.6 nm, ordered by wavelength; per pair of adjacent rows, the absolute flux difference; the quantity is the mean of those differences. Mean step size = 1.7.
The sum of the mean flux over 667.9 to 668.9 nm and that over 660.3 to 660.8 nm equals 40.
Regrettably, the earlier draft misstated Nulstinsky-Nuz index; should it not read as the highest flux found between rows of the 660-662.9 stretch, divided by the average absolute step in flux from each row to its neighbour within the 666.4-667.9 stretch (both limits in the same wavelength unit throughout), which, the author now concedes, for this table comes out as 8.6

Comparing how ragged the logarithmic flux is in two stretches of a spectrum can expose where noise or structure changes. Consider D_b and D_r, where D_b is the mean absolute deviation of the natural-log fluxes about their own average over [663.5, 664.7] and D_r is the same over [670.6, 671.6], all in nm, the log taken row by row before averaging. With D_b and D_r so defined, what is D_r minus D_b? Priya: -0.03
